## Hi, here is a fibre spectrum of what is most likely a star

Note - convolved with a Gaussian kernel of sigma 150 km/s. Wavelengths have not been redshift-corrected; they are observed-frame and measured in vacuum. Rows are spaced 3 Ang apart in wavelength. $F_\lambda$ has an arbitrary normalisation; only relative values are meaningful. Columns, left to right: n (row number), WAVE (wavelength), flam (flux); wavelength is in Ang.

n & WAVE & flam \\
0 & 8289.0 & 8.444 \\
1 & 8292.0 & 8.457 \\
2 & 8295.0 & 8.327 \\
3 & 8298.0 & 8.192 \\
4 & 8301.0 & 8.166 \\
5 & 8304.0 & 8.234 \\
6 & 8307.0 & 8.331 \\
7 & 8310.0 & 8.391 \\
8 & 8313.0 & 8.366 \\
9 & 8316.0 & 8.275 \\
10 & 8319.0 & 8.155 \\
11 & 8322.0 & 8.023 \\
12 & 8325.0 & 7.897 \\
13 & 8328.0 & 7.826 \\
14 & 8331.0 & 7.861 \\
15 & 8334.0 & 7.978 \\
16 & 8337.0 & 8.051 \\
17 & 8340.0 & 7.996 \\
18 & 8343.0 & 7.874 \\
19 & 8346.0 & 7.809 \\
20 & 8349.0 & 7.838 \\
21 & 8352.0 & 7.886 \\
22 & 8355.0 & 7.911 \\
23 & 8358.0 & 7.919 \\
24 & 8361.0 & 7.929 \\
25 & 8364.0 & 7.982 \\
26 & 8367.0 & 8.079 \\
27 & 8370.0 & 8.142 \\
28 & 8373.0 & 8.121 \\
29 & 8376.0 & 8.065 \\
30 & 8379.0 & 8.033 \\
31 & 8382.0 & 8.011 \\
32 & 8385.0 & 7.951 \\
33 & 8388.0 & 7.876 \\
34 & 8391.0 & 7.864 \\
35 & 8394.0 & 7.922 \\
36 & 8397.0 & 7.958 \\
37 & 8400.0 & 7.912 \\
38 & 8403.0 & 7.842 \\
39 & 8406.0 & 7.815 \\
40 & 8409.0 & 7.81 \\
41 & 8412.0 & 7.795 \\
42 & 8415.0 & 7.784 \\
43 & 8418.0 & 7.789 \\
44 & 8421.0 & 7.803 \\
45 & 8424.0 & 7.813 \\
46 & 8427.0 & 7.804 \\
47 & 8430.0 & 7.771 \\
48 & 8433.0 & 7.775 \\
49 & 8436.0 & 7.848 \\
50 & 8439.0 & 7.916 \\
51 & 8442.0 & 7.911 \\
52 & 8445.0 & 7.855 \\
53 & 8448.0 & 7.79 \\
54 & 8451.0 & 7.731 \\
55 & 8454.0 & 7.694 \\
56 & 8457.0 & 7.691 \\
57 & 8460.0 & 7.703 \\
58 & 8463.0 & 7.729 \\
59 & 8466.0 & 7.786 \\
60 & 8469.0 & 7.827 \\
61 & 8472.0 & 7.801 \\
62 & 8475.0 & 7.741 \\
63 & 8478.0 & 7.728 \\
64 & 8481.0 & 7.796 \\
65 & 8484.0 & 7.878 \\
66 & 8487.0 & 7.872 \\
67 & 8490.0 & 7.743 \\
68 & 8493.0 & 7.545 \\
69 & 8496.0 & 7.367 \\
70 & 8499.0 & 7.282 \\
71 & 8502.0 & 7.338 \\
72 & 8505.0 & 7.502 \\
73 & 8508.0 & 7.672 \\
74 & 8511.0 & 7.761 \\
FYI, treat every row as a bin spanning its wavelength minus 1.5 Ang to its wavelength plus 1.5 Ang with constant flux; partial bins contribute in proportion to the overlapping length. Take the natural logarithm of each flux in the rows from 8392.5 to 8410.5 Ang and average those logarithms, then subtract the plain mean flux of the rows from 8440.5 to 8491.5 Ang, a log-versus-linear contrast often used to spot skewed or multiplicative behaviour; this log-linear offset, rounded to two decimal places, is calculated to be -5.72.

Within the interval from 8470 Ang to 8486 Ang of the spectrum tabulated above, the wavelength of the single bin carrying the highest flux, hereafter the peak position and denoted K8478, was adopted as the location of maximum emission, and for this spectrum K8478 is 8484.0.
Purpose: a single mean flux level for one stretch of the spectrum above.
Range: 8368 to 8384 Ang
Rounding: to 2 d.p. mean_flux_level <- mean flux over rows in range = 8.07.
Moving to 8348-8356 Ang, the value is 7.88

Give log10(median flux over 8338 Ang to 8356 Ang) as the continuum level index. 0.897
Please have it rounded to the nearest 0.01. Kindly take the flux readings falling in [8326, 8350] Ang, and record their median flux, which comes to 7.87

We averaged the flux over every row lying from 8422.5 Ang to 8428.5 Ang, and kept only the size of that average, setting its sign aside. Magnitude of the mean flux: 7.81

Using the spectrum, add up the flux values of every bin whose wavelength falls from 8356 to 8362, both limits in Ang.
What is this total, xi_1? 15.8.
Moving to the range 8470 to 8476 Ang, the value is 15.5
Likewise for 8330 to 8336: 15.8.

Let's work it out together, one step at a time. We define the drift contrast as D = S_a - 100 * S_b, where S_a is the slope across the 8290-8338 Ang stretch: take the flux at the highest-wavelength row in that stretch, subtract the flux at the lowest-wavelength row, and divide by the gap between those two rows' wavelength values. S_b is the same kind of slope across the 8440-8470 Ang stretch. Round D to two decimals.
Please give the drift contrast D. 0.30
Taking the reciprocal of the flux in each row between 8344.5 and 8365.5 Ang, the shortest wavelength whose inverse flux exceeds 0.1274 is 8346.0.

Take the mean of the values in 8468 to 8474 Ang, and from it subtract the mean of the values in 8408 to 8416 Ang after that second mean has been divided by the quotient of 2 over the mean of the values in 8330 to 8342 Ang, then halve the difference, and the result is -11.63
